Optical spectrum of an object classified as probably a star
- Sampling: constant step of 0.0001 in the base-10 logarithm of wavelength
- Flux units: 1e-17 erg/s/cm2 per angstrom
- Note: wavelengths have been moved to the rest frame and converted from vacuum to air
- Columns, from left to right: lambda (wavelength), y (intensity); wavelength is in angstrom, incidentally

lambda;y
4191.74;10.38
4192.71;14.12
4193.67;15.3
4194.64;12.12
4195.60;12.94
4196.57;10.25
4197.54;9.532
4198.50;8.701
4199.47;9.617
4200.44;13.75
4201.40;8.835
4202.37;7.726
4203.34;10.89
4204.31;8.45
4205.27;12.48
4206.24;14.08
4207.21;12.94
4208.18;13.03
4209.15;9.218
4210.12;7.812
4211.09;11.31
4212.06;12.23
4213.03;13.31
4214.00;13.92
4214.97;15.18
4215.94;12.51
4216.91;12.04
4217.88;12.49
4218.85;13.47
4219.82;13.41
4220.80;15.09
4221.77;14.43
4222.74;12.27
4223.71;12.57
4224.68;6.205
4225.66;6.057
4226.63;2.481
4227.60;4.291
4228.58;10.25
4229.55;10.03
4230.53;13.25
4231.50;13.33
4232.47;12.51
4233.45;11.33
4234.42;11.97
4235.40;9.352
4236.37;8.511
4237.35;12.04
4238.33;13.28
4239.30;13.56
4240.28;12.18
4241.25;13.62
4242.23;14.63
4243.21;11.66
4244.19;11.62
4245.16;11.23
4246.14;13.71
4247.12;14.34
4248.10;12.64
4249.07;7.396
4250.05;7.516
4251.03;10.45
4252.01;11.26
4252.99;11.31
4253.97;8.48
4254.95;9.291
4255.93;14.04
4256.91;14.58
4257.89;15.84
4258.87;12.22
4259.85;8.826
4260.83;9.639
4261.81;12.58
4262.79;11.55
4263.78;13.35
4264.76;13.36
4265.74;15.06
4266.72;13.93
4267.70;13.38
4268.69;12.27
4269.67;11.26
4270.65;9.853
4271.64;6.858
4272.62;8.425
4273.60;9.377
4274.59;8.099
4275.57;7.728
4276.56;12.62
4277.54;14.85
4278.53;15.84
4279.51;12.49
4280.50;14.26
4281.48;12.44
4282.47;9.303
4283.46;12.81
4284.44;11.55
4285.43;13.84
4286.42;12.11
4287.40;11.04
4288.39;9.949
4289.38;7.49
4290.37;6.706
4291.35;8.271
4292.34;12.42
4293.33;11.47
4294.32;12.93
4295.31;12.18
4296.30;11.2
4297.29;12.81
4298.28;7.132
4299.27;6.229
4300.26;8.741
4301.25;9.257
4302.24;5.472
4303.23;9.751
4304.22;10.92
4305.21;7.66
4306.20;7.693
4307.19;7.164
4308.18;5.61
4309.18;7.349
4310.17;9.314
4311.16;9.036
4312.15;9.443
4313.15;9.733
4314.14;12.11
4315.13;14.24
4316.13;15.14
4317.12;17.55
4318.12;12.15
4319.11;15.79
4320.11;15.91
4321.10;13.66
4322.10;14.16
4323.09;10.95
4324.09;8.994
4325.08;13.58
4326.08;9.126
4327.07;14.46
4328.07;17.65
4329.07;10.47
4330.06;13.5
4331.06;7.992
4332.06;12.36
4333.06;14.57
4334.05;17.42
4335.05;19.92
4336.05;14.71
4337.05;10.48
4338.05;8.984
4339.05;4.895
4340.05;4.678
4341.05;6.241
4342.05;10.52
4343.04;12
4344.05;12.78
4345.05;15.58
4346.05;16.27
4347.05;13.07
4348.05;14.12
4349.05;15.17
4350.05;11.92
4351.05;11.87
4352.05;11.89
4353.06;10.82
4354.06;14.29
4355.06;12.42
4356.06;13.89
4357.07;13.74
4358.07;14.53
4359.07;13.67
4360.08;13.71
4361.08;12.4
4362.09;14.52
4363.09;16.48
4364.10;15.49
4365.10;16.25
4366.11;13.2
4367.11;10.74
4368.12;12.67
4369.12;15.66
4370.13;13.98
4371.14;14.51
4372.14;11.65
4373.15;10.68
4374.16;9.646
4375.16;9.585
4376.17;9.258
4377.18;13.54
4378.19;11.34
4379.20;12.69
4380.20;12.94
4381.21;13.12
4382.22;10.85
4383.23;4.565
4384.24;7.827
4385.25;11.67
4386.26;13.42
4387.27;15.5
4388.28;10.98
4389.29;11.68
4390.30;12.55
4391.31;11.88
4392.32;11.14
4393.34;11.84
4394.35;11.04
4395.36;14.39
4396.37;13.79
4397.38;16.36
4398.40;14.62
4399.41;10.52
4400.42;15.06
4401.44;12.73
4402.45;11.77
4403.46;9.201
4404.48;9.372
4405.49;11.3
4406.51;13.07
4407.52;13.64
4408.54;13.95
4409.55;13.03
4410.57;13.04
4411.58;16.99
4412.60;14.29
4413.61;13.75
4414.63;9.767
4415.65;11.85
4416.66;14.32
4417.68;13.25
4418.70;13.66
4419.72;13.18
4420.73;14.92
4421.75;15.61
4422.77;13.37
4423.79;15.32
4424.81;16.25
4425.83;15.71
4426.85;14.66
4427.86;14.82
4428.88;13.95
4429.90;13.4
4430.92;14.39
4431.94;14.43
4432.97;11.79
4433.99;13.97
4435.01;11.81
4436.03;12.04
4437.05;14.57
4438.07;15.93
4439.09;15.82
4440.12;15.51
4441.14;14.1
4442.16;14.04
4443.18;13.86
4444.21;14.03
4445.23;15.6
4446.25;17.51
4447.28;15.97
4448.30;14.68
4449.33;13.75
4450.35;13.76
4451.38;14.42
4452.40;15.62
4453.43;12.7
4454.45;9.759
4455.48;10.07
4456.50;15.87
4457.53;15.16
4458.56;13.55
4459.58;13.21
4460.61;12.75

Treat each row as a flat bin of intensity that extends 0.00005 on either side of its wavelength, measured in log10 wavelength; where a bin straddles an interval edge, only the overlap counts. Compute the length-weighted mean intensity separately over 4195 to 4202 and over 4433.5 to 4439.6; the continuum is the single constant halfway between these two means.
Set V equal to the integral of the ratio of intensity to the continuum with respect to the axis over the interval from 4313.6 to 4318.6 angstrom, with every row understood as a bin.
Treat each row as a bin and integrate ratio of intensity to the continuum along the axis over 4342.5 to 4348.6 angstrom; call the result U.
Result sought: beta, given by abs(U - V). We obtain 1.2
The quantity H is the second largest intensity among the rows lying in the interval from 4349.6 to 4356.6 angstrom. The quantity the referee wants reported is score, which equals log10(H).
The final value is 1.14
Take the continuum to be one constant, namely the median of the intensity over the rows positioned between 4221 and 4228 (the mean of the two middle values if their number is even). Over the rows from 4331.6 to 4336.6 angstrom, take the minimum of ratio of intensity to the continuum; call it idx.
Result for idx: 2.0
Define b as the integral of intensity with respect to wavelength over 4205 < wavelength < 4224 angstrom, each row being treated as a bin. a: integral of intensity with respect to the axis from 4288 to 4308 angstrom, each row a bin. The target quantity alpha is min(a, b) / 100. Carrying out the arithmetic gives 1.84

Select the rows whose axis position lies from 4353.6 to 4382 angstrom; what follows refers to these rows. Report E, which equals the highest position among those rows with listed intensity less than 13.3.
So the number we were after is 4381.21 angstrom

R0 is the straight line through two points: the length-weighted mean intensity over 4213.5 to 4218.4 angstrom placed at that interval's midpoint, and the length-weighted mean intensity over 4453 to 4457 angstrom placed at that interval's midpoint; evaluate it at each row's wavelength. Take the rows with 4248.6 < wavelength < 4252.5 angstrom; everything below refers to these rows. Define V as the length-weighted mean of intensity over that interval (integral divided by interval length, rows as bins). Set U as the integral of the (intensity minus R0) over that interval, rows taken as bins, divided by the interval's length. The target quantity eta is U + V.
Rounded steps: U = -3.9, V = 9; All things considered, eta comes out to 5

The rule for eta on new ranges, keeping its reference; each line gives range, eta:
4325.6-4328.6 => 15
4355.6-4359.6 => 15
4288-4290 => 4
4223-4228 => 0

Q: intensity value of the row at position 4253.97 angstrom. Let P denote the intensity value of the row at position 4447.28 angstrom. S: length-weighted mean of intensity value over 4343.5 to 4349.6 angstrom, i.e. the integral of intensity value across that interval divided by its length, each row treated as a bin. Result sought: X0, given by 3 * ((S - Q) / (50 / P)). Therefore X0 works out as 5.7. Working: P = 15.97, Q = 8.48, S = 14.5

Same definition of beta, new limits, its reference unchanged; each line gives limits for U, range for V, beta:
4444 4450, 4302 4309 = 3.0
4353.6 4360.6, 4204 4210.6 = 1.8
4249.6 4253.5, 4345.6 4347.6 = 0.8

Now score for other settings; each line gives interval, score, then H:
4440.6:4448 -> 1.20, 15.97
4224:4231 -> 1.01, 10.25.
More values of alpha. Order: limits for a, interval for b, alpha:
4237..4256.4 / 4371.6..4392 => 2.27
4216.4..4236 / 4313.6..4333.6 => 2.12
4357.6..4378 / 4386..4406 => 2.49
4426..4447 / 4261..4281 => 2.36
